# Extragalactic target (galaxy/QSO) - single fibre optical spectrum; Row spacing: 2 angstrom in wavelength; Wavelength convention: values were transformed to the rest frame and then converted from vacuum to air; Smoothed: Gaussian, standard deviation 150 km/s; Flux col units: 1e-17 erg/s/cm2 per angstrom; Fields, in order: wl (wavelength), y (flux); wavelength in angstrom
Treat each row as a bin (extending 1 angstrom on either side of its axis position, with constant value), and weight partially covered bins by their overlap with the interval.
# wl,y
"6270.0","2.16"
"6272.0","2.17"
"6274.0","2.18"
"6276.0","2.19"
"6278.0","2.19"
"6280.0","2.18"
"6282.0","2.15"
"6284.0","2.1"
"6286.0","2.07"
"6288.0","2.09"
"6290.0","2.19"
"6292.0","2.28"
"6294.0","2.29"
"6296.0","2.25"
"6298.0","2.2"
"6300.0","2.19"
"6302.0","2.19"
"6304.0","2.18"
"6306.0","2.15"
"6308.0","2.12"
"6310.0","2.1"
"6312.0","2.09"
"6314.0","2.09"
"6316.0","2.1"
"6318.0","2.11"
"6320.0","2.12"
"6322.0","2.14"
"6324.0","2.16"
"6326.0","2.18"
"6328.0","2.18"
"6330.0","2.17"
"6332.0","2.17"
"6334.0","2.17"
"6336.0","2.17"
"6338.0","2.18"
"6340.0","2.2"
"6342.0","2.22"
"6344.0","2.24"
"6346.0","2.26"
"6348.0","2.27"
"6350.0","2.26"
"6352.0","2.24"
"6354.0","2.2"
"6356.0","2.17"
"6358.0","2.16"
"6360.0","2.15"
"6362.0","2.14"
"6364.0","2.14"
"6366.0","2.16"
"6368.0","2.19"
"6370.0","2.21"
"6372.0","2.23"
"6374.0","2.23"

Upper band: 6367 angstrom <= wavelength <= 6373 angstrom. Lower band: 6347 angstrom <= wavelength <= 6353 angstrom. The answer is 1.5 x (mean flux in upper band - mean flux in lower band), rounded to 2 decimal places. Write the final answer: -0.07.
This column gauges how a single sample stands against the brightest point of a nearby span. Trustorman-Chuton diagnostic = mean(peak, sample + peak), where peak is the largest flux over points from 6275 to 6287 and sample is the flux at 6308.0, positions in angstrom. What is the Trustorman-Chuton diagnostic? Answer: 3.25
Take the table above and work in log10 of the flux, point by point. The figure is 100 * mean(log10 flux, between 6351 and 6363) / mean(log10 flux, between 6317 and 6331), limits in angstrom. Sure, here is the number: 102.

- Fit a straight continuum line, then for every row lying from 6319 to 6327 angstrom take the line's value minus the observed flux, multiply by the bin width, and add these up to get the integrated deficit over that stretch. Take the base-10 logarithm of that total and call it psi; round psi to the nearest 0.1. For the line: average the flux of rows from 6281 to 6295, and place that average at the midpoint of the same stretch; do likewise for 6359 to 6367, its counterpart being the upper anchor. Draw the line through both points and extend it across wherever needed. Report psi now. -1.2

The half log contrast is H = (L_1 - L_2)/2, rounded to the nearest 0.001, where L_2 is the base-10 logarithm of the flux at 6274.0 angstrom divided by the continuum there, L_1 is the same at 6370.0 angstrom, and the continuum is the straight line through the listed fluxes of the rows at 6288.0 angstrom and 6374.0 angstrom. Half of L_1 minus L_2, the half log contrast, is -0.013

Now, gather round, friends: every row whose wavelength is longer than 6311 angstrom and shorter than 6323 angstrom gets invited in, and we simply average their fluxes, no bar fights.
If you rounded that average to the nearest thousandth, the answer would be 2.108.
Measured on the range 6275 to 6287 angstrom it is 2.147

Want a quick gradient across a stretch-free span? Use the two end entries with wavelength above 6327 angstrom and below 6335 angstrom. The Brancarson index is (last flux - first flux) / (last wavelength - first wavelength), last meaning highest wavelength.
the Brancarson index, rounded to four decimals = -0.0017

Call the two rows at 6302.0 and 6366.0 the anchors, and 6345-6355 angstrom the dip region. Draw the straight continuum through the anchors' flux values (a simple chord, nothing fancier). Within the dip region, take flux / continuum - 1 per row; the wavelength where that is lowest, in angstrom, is 6354.0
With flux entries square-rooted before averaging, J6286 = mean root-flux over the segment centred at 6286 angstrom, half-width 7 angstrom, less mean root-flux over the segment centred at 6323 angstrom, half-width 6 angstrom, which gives 0.001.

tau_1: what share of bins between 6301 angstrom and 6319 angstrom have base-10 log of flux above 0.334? 0.22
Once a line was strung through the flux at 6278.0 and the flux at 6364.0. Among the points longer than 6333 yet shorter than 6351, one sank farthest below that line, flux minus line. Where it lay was 6334.0 angstrom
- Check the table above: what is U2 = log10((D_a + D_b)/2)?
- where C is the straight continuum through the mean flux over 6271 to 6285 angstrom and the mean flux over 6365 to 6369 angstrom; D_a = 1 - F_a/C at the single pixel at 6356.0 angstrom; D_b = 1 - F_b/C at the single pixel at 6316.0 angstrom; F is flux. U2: -1.77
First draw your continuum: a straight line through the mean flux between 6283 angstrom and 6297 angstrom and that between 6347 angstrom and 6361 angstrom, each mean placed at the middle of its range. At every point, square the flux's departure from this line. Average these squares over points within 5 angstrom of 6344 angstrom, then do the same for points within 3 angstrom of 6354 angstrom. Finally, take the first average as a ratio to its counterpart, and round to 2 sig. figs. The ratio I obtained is 2.1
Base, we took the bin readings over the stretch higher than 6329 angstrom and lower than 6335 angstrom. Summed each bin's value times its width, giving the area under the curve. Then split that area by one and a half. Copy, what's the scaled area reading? 8.68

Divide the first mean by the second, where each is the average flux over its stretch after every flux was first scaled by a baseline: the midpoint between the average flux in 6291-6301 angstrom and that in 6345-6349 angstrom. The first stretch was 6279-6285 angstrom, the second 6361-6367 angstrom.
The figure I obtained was 1.00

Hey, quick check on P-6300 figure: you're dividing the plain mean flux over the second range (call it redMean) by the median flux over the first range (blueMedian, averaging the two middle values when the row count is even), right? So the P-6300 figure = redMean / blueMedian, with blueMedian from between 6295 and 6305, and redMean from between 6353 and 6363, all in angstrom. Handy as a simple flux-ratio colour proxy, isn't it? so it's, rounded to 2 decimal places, 0.99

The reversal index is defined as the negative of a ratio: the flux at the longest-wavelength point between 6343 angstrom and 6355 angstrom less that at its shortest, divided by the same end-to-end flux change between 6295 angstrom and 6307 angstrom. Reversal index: -0.4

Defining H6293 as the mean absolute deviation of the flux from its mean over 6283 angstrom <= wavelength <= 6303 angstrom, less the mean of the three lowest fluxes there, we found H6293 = -2.03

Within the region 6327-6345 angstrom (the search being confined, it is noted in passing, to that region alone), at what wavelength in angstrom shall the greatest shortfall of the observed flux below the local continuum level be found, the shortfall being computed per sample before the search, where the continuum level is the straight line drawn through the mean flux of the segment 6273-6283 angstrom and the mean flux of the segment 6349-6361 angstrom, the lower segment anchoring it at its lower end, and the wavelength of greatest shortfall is 6336.0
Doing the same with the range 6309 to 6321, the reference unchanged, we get 6314.0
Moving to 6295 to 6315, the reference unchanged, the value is 6314.0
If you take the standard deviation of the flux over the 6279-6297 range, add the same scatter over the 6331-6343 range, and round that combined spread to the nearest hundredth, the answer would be 0.10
